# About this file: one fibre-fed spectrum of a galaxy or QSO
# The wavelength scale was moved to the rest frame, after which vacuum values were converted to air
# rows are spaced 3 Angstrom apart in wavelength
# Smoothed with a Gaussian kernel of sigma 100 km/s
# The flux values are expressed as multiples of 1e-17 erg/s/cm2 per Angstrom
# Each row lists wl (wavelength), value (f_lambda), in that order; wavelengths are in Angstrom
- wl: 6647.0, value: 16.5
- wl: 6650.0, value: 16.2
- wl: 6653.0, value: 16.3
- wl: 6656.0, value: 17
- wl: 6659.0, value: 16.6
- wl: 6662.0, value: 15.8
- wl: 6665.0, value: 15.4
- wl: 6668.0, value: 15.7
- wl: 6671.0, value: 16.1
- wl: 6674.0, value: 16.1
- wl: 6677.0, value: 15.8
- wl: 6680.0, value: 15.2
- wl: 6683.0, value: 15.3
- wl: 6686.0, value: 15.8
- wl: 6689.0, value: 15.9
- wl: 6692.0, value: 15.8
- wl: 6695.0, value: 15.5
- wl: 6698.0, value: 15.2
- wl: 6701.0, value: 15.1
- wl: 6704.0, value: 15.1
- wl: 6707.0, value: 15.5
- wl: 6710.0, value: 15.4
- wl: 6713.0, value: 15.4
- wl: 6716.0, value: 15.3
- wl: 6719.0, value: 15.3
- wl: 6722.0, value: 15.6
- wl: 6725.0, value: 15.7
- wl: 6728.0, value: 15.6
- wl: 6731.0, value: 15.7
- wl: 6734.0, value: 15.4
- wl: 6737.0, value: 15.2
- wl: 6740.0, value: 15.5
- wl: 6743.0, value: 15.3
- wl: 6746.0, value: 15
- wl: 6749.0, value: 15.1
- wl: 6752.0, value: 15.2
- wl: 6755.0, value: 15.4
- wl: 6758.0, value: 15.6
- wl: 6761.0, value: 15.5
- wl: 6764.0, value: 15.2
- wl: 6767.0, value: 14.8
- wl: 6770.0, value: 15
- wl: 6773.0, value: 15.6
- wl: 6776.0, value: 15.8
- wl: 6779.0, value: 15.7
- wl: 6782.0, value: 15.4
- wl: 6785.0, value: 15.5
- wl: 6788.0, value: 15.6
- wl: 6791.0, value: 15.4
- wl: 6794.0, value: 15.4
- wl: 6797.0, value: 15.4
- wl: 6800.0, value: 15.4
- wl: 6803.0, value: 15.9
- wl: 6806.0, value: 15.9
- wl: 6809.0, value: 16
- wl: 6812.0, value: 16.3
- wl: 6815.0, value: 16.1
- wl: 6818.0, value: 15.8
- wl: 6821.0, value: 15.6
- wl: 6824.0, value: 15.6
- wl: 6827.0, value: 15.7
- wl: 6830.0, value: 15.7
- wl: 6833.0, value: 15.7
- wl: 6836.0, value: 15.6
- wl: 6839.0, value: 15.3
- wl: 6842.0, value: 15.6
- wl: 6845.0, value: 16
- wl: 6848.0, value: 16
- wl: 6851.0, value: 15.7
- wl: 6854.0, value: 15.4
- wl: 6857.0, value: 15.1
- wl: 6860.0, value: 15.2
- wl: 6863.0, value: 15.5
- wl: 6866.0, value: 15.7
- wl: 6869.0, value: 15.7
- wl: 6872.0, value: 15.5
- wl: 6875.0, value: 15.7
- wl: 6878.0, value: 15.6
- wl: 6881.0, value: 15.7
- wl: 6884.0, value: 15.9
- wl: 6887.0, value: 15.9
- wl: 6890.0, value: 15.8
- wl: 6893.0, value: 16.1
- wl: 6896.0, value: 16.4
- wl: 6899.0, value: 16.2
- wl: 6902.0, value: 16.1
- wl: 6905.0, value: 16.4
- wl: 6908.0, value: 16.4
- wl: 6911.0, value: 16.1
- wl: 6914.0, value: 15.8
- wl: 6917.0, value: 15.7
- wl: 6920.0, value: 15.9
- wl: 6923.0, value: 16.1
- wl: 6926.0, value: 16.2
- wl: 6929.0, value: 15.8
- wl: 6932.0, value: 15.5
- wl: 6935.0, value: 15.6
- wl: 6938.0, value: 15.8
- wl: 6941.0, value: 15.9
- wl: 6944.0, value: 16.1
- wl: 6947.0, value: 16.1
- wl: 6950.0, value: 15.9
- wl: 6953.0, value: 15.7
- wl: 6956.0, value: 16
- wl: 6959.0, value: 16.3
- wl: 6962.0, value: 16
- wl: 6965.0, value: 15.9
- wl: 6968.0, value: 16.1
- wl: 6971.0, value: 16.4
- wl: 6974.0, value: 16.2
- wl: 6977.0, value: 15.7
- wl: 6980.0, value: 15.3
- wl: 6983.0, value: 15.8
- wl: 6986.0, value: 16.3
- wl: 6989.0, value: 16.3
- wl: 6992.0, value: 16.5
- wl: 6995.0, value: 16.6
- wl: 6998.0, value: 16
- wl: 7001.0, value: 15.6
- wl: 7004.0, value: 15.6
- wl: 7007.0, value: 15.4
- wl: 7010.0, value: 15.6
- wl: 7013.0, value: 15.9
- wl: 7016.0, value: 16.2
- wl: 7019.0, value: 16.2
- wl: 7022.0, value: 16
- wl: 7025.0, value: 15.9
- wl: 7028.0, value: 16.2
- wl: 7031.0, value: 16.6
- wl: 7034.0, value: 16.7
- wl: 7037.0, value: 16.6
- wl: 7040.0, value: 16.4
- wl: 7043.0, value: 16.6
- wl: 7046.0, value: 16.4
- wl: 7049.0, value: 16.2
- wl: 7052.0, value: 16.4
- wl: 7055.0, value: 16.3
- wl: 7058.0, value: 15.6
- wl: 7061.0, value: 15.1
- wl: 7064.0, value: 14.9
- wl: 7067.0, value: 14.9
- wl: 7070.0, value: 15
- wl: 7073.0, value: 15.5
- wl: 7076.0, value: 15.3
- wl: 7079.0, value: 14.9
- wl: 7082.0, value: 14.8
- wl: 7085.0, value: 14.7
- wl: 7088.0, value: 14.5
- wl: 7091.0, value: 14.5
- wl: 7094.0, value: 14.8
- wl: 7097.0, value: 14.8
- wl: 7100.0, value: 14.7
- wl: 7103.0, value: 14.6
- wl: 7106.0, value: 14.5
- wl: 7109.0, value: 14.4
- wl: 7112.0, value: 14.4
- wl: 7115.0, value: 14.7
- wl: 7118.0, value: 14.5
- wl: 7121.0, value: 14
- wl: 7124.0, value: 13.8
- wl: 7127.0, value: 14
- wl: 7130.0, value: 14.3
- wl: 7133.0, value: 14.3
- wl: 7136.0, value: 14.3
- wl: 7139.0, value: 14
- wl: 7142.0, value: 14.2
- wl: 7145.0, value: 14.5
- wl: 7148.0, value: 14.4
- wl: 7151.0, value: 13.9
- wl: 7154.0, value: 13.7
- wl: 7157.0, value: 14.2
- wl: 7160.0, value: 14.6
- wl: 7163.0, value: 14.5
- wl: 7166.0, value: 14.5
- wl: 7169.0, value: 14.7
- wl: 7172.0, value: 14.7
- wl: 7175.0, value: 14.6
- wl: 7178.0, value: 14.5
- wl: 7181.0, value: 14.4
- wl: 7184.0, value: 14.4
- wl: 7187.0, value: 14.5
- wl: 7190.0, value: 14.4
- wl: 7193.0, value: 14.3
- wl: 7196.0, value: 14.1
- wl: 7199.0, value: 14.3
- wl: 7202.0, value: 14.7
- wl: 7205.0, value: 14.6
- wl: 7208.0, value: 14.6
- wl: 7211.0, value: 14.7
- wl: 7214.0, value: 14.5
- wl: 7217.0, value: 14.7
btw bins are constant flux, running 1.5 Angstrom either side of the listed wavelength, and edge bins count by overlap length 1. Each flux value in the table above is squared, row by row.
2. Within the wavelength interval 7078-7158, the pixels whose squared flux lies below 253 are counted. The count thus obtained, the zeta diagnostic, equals 27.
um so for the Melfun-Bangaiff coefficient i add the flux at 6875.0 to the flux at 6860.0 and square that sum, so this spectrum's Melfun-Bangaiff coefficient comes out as 955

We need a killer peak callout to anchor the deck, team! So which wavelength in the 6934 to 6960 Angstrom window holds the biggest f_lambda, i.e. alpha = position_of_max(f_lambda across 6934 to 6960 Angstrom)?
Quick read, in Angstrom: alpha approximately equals 6959.0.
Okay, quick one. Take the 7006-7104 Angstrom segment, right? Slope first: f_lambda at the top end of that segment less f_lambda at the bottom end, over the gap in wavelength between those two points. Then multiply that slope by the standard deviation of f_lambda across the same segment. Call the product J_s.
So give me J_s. -0.006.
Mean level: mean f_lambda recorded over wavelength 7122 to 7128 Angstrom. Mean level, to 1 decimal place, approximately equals 13.9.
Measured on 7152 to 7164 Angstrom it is 14.2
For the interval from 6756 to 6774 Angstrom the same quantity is 15.3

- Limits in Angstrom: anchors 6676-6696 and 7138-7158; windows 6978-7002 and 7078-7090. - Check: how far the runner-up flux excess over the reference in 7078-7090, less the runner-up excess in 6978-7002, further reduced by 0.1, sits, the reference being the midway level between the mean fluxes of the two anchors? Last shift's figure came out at -1.8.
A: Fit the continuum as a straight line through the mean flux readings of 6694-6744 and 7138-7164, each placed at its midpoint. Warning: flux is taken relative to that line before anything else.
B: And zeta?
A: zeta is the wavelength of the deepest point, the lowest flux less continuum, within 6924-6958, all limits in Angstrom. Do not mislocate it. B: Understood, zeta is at 6932.0 Angstrom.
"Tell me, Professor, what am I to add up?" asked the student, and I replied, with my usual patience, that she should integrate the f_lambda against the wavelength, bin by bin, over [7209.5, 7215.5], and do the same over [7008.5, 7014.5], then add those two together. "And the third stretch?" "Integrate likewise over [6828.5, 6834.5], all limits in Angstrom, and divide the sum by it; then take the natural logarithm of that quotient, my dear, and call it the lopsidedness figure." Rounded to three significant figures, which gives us 0.659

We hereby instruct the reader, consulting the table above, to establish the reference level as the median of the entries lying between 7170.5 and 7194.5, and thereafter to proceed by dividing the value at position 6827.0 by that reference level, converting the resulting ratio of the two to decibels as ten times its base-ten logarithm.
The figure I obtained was 0.360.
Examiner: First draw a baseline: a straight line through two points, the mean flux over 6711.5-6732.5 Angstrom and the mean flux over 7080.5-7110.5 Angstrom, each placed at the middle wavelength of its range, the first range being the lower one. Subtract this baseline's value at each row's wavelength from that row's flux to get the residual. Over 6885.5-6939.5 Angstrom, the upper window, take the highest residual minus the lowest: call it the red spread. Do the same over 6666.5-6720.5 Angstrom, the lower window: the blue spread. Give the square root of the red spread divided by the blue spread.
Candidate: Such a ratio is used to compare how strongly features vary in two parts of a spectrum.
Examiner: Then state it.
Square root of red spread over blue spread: 0.95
